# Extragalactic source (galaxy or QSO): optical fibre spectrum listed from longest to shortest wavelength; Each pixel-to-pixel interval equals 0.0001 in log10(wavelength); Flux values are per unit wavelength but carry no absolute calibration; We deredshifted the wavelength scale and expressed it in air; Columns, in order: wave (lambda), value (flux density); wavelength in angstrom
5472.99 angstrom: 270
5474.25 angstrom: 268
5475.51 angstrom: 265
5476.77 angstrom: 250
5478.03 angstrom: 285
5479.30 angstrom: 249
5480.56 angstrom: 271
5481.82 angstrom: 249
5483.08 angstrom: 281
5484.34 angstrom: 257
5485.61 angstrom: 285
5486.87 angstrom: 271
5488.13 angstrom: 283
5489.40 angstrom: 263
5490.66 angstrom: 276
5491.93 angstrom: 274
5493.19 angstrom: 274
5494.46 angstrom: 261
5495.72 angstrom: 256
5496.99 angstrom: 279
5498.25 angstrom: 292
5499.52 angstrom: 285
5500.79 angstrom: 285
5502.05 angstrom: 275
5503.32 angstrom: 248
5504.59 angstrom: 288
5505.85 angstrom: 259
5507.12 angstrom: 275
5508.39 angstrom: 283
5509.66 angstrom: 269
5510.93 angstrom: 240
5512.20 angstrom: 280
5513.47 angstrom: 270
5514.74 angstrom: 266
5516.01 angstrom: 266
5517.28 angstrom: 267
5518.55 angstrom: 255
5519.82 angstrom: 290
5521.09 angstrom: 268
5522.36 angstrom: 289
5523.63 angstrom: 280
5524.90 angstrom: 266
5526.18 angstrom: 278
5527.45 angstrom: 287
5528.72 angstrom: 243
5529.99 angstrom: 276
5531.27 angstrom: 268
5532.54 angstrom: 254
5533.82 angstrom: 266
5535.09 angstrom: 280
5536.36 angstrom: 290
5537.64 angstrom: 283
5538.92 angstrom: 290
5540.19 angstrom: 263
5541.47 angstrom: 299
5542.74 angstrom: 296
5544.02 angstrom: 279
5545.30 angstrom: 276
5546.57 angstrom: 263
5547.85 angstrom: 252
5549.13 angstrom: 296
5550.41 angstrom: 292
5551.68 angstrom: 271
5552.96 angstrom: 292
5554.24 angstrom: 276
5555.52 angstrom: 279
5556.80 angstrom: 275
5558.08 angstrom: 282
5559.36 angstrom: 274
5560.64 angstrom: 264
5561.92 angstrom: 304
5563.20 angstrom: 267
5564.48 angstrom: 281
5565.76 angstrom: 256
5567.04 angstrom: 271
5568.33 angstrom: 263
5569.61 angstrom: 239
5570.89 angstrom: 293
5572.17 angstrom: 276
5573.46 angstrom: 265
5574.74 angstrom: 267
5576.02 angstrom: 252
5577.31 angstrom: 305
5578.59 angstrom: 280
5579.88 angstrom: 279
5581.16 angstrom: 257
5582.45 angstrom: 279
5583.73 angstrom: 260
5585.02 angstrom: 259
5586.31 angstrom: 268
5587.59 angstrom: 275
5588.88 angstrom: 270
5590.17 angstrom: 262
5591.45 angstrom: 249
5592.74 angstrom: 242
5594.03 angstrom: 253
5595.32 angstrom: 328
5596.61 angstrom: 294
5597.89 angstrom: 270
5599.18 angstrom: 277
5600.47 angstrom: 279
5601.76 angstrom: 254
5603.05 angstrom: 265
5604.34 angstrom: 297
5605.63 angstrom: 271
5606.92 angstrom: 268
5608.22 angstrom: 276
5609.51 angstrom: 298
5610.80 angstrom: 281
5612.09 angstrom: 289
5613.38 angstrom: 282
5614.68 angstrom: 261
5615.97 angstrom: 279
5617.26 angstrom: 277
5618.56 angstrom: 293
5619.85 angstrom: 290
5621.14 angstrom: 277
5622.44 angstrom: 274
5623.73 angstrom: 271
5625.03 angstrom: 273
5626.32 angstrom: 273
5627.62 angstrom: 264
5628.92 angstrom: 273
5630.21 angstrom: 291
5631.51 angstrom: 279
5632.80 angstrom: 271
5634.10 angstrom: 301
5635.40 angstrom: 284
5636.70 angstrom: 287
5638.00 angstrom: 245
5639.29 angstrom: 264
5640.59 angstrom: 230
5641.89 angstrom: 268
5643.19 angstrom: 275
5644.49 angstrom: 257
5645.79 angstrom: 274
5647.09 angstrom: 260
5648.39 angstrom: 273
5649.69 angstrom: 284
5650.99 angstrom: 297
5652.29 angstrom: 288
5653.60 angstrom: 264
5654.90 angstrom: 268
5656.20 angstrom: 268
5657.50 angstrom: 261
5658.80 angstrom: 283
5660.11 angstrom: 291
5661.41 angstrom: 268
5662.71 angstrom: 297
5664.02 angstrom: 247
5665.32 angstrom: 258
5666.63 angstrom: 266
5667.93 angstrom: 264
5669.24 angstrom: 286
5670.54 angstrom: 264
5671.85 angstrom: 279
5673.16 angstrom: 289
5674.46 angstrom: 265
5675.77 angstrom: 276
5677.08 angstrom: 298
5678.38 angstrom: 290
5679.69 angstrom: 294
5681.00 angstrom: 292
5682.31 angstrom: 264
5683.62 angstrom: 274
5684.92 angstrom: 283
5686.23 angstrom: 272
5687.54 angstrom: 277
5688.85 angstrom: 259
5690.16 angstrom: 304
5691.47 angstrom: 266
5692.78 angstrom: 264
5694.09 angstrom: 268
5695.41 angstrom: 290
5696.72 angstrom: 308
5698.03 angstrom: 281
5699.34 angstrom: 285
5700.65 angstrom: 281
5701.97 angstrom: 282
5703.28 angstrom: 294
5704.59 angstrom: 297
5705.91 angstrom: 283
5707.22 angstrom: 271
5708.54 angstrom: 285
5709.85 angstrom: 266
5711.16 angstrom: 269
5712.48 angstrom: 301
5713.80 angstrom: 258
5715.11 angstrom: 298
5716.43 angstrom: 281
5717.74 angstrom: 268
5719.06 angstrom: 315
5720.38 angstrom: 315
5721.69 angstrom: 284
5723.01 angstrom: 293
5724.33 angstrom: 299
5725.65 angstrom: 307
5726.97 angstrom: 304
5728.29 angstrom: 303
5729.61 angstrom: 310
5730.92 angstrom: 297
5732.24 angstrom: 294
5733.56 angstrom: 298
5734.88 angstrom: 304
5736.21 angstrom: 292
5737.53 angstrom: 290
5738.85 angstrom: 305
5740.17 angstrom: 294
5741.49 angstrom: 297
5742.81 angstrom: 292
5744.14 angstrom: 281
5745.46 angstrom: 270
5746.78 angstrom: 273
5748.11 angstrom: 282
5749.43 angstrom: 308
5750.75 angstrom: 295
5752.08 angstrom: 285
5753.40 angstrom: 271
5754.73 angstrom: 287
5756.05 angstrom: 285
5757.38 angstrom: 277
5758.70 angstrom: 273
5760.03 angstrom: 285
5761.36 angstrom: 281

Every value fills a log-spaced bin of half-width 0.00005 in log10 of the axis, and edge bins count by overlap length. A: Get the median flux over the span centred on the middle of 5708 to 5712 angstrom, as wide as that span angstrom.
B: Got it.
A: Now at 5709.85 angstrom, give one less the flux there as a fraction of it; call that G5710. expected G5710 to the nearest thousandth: 0.011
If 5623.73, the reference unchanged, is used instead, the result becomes -0.007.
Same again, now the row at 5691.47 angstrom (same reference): 0.011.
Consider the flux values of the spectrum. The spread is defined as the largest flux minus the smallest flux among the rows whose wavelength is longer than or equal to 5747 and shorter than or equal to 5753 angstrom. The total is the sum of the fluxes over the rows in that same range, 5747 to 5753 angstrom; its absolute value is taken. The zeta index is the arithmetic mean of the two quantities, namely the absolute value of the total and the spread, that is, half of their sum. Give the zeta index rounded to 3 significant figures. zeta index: 598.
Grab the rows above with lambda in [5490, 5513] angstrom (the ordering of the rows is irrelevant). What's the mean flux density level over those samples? 272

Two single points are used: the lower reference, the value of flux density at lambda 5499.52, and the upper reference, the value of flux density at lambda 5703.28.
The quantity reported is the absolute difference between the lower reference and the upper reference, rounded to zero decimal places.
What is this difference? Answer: 9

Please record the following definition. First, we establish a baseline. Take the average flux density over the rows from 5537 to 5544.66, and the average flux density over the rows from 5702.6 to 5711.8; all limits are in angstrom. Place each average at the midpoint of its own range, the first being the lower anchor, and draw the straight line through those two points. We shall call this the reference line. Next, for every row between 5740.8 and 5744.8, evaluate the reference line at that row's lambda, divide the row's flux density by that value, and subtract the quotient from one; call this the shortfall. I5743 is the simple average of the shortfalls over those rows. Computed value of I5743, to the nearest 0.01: -0.04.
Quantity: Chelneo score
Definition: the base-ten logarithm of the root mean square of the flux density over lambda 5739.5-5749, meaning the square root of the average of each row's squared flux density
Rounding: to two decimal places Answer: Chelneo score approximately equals 2.45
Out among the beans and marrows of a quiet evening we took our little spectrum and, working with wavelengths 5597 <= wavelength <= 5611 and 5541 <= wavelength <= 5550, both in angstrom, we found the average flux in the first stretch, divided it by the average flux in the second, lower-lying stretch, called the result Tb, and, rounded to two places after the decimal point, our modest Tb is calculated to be 0.99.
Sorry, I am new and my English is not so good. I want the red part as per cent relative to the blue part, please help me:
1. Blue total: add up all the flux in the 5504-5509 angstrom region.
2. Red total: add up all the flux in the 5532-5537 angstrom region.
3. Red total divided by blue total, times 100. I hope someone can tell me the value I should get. 99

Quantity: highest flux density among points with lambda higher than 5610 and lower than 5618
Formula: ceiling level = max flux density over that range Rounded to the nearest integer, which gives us 289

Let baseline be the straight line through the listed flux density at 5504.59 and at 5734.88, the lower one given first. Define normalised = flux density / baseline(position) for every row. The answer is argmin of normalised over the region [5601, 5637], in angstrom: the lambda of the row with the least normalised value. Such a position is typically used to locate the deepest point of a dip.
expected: 5601.76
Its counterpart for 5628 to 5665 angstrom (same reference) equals 5640.59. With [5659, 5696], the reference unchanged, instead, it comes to 5664.02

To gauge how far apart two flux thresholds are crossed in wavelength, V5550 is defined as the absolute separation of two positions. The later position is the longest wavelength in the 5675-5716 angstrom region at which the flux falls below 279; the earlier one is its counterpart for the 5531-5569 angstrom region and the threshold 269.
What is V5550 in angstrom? 145.5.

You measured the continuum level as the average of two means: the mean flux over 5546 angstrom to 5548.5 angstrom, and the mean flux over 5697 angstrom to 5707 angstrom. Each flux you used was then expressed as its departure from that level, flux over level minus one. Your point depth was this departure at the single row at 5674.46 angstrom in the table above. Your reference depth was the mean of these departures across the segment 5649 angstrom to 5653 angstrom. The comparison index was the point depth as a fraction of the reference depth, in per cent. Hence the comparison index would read -38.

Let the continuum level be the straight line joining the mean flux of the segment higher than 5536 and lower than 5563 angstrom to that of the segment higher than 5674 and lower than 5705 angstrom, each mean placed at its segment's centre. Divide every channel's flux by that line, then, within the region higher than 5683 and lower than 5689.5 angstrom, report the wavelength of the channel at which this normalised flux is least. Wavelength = 5688.85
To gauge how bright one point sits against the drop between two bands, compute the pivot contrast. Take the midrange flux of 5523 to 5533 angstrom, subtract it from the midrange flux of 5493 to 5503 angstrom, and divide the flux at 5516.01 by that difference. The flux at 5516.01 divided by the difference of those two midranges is 30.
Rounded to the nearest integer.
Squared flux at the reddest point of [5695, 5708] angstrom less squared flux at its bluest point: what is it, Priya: -10659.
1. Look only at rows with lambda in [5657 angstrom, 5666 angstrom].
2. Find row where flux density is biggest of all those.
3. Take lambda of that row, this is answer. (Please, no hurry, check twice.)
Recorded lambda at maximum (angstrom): 5662.71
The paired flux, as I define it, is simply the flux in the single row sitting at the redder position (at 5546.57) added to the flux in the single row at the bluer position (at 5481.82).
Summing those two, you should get 512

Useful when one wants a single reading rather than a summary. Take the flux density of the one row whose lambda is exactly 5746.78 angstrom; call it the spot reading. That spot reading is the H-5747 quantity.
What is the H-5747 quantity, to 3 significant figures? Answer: 273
